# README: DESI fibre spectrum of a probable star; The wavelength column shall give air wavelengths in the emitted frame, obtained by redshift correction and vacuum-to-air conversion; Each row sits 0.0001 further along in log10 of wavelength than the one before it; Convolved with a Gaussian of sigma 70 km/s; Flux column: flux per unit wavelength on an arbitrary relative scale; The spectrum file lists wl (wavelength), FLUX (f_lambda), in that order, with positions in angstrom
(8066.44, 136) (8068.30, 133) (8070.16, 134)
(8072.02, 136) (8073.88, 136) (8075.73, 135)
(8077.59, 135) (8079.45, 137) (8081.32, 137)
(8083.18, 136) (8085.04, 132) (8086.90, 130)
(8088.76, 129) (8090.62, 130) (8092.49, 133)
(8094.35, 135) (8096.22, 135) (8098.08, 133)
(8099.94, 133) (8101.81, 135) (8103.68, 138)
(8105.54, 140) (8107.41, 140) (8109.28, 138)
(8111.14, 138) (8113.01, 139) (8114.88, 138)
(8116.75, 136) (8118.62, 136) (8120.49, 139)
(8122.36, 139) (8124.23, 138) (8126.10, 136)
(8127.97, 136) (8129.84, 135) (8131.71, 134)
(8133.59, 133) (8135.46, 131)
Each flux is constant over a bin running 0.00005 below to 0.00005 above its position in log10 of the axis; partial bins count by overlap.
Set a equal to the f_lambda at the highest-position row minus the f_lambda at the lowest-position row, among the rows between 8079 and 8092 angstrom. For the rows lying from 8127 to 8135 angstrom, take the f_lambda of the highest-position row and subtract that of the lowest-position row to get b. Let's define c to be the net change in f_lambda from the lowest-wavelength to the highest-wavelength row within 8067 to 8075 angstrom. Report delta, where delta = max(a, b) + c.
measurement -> 0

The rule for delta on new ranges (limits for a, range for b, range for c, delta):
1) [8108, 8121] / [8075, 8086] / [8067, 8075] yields 4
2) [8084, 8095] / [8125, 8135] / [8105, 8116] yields 1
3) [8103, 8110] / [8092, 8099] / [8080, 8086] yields -5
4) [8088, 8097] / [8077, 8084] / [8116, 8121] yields 9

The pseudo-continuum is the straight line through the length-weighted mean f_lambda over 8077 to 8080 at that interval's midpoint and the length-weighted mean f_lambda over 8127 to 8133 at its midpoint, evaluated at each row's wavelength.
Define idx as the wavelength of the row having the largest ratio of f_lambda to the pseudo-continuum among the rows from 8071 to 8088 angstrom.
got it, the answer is 8081.32 angstrom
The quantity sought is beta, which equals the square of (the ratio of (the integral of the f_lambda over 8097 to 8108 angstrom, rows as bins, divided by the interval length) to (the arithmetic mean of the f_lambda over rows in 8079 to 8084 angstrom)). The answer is 1.00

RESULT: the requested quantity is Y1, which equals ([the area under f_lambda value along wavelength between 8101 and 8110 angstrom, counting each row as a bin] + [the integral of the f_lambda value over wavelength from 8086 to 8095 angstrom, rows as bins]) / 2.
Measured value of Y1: 1213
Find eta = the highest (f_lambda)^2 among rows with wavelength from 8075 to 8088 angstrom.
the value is 18769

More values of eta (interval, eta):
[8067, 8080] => 18769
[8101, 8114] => 19600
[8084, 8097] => 18225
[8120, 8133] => 19321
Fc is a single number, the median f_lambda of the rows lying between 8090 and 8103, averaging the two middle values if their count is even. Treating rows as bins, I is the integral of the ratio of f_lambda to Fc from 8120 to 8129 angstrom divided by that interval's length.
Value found 1.034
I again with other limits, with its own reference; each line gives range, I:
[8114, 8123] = 1.034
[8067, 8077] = 1.014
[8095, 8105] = 1.015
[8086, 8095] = 0.987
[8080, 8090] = 0.999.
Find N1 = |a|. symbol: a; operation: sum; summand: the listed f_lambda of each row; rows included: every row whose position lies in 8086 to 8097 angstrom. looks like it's 792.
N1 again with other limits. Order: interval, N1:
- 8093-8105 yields 809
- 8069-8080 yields 813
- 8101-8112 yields 829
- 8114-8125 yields 826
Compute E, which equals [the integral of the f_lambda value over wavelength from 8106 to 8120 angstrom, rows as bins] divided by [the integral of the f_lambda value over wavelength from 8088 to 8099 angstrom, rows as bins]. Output 1.3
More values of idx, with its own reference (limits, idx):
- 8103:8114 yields 8107.41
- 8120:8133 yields 8122.36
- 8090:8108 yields 8107.41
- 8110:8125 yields 8122.36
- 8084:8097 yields 8096.22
